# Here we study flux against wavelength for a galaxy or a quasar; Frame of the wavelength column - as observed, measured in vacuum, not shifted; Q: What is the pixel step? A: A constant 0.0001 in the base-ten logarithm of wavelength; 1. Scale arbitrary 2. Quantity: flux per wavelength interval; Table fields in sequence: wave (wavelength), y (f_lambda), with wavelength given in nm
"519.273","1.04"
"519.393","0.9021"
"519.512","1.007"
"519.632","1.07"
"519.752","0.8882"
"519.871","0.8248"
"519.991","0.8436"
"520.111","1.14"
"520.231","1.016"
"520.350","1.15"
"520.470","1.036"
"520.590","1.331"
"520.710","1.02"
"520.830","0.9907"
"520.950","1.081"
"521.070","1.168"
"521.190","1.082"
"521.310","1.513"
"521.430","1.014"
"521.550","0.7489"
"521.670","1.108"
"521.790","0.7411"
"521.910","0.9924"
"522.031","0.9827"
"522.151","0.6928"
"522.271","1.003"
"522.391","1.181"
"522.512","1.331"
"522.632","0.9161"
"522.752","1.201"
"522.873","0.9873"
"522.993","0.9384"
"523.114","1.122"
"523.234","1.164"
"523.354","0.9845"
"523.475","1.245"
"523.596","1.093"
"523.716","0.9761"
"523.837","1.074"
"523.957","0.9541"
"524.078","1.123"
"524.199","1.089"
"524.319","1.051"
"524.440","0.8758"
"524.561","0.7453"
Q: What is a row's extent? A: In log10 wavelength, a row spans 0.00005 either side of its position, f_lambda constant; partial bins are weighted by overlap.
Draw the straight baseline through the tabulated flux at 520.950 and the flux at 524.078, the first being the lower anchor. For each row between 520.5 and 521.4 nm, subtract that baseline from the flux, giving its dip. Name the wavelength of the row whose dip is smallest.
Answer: 520.830 nm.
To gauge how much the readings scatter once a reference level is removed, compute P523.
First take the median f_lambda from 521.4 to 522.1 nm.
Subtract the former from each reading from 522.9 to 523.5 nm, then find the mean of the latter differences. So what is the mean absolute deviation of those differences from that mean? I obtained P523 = 0.10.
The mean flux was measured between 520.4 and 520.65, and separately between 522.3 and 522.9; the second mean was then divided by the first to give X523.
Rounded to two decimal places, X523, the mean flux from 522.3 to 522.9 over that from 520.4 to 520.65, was 0.95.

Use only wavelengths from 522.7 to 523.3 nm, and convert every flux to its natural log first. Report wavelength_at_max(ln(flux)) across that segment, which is 522.752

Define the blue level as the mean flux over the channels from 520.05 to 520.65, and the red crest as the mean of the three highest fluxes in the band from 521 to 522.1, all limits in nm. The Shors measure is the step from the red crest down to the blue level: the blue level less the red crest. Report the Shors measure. -0.13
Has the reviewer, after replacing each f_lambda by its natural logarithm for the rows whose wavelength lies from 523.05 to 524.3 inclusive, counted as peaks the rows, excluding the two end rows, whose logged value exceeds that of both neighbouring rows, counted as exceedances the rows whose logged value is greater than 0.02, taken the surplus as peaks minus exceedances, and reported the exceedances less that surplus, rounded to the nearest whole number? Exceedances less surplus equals 10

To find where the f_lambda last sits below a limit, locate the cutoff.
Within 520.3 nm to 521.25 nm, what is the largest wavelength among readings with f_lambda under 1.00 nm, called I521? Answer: 520.830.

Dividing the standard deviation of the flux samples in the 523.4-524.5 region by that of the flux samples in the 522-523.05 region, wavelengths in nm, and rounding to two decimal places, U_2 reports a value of 0.57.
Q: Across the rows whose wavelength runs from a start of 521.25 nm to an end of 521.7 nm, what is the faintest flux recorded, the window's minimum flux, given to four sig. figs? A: 0.7489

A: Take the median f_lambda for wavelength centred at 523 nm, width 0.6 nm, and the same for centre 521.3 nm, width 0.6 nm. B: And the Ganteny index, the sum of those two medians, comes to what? 2.20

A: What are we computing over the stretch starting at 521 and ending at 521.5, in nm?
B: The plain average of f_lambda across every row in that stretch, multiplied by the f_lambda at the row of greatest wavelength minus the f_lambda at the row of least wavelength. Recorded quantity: -0.18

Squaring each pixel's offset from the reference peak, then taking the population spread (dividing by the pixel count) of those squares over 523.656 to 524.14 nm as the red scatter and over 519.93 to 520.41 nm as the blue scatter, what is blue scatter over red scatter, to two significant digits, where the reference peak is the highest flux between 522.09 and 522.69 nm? 2.0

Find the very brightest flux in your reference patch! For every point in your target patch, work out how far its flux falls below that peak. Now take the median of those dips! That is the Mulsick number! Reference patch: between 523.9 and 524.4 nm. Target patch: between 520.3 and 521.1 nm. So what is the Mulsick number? 0.042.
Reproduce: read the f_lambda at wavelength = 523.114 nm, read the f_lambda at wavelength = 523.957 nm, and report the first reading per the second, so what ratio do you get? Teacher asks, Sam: 1.18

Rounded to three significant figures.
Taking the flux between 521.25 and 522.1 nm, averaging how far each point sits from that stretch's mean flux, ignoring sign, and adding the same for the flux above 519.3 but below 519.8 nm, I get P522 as 0.241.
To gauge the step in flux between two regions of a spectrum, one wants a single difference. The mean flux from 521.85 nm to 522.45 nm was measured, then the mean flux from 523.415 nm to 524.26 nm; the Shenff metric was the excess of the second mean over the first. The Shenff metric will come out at 0.11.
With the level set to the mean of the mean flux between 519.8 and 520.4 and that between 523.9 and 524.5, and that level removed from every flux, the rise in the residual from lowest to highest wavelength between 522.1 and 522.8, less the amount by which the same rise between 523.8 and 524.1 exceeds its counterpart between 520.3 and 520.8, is 0.33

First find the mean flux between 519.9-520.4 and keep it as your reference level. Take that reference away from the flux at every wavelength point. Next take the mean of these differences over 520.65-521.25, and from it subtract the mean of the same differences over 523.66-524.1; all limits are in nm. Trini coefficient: 0.04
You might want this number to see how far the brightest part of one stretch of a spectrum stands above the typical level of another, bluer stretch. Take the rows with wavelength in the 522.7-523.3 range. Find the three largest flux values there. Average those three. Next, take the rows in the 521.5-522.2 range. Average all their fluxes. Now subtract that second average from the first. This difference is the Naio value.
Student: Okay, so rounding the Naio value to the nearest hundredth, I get 0.28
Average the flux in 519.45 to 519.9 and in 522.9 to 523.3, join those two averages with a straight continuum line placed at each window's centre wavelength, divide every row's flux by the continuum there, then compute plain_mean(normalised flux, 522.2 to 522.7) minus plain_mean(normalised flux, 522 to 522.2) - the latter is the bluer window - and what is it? 0.25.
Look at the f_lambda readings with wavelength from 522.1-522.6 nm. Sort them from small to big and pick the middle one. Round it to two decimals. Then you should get 1.09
